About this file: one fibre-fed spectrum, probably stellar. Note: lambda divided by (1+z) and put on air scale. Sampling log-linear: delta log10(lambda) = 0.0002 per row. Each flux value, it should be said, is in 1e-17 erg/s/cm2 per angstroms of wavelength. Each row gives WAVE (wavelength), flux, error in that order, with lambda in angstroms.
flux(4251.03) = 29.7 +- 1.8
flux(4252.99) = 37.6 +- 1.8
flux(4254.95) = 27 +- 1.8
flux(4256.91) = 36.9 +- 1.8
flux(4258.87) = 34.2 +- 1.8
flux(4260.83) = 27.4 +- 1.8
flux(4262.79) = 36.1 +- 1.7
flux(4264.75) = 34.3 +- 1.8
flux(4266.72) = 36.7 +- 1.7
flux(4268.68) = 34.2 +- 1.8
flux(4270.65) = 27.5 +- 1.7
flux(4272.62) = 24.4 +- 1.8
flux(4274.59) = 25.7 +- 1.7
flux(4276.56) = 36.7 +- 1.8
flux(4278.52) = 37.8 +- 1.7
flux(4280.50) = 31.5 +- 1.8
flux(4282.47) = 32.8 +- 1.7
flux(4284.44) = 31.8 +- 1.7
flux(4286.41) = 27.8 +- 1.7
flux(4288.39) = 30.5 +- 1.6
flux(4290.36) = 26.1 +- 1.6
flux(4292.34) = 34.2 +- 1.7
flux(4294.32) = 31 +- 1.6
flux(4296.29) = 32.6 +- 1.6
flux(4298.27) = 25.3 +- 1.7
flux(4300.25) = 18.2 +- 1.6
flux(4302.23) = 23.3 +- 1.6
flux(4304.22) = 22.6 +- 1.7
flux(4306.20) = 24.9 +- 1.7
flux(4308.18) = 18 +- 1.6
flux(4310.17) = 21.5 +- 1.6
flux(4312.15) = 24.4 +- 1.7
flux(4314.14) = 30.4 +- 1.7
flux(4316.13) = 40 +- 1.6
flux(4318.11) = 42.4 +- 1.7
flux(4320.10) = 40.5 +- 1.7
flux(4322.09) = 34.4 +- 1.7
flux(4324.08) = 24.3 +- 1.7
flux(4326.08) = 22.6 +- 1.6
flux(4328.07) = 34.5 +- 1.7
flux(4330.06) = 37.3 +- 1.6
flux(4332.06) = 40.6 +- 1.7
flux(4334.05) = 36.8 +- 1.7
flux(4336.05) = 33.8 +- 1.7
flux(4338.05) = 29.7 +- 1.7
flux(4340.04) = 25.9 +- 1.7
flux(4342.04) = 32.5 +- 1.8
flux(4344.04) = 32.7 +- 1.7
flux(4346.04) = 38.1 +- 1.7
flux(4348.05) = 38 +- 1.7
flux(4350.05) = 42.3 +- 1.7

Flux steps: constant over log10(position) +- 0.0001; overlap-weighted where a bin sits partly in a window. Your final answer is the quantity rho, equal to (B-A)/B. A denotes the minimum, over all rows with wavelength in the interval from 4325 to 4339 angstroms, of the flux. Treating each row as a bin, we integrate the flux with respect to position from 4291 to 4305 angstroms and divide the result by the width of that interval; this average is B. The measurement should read 0.16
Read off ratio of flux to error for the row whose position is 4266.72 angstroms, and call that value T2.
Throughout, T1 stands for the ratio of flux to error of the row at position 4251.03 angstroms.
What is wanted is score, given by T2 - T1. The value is 5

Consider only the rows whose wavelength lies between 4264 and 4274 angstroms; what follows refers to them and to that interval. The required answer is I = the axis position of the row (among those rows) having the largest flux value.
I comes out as 4266.72 angstroms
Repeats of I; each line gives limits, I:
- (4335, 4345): 4336.05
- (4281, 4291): 4282.47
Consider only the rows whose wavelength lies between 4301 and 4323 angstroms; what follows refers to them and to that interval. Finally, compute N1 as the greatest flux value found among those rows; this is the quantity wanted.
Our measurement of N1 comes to 42.4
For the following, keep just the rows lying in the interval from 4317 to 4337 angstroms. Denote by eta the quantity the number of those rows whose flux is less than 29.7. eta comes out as 2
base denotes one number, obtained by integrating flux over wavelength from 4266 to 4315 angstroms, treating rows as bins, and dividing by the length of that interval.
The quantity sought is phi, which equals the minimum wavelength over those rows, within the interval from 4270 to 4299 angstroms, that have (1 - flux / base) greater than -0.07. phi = 4270.65 angstroms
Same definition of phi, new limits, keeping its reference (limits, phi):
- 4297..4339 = 4298.27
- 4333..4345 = 4338.05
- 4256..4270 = 4260.83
